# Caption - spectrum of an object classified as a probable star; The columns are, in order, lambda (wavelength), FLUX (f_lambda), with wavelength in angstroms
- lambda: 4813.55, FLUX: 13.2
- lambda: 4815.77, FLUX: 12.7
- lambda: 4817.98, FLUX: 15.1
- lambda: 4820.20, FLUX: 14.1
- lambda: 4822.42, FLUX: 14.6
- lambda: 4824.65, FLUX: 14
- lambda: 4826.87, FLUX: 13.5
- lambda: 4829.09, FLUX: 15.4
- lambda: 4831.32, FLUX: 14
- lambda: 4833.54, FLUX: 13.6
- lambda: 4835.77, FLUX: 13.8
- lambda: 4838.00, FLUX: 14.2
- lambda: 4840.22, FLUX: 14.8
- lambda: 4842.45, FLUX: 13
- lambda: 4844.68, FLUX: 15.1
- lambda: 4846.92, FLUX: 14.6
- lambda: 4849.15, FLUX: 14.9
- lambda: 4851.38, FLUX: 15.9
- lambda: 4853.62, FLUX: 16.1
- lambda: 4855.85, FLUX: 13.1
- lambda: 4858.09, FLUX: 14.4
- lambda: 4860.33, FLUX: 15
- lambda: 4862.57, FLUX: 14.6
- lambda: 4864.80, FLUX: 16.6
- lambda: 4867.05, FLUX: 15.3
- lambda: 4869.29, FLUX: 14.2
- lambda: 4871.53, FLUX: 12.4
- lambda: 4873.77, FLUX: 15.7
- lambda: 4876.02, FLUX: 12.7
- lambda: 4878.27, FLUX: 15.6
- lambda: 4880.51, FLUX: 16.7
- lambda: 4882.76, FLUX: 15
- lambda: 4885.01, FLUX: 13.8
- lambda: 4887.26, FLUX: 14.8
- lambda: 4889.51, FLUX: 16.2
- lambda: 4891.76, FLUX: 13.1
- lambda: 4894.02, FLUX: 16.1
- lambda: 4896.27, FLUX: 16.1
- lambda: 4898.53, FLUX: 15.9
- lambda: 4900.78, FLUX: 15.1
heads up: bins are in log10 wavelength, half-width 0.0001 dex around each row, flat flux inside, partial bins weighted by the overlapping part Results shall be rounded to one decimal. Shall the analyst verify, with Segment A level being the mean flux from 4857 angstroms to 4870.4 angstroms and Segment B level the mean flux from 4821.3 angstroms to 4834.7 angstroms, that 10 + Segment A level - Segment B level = 10.8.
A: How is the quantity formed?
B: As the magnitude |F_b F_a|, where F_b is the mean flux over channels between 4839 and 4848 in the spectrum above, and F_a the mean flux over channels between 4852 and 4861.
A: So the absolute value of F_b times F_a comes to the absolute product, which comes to 211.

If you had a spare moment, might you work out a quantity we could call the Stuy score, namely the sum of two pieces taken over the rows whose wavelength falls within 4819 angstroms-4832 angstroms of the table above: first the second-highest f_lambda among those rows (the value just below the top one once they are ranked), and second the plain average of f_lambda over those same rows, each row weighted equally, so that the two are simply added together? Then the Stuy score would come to 28.9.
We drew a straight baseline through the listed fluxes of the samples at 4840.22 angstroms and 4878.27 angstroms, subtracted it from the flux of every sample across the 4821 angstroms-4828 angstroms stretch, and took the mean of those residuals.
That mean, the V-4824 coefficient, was -0.4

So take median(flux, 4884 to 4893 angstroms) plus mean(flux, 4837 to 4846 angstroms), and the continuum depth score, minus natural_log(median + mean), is -3.35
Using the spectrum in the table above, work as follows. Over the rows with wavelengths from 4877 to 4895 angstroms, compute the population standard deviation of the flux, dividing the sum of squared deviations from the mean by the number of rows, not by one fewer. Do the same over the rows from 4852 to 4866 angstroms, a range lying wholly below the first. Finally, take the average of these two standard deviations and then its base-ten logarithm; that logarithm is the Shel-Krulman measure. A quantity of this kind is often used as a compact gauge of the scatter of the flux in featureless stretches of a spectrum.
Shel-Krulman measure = 0.06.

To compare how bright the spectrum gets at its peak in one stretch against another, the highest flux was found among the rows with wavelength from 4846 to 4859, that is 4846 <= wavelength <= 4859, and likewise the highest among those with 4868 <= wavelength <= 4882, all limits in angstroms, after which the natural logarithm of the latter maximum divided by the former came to 0.037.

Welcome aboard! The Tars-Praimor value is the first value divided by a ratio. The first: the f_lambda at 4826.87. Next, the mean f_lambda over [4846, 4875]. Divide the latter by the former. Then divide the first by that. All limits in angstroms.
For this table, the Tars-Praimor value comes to 12.3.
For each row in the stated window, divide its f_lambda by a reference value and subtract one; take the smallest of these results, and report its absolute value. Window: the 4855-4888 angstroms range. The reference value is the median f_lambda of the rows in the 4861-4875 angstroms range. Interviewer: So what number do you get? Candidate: 0.171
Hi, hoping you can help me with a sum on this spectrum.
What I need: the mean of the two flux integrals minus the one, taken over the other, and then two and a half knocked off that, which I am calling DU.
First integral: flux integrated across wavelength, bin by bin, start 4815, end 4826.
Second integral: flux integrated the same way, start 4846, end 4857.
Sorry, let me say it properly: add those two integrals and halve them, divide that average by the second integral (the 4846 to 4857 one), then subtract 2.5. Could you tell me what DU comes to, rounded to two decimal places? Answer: -1.53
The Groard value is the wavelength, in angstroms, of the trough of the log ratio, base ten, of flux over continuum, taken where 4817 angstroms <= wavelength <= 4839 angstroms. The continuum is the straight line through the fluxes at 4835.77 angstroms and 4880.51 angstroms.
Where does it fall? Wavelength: 4833.54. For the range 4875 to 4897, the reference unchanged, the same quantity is 4891.76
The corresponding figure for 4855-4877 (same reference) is 4871.53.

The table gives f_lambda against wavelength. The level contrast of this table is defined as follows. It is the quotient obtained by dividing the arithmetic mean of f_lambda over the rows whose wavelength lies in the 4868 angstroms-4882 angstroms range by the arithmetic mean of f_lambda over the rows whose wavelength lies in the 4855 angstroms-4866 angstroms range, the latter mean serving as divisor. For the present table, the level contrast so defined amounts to 0.99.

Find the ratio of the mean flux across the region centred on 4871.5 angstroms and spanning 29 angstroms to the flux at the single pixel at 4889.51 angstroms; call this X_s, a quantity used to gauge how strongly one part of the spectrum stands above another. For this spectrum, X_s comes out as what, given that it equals 0.912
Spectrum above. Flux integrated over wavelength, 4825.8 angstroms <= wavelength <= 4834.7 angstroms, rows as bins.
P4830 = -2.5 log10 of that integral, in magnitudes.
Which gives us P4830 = -5.248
